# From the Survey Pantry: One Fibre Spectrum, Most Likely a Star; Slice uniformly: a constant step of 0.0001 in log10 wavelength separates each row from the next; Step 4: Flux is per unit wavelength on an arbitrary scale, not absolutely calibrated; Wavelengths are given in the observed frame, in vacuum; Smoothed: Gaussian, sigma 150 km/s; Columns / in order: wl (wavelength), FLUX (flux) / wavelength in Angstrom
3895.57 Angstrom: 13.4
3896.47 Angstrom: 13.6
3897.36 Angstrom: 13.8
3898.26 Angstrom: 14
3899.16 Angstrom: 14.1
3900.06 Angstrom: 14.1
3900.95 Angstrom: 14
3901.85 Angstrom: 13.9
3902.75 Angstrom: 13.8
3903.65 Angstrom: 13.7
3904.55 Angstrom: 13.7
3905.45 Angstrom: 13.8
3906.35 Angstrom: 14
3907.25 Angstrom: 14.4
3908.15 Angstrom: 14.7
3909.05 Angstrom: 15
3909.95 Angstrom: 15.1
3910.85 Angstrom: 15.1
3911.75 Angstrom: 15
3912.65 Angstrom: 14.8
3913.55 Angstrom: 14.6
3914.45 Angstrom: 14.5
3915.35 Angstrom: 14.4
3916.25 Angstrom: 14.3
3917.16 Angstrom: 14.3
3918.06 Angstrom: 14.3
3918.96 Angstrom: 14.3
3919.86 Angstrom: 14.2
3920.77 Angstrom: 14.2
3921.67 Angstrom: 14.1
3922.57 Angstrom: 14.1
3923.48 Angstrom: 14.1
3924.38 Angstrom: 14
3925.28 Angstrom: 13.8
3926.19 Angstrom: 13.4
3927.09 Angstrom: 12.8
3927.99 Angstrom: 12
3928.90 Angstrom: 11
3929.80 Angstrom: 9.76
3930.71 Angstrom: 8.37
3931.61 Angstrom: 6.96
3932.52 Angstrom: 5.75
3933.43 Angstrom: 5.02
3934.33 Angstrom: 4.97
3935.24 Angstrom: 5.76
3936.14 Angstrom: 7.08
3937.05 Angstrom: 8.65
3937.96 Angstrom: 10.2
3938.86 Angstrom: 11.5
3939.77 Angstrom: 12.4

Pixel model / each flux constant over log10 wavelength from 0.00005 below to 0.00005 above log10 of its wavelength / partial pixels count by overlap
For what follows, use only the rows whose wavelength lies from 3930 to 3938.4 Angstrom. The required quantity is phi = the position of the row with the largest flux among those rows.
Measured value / 3937.96 Angstrom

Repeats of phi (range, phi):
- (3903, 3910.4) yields 3909.95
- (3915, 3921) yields 3915.35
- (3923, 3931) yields 3923.48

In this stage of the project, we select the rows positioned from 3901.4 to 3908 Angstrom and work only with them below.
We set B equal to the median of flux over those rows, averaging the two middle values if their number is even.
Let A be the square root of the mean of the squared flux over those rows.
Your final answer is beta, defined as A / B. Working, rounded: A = 13.9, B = 13.8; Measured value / 1.01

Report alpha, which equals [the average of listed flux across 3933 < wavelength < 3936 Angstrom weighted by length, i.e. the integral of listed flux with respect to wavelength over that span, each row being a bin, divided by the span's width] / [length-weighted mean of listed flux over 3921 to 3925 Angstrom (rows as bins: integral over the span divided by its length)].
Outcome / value 0.39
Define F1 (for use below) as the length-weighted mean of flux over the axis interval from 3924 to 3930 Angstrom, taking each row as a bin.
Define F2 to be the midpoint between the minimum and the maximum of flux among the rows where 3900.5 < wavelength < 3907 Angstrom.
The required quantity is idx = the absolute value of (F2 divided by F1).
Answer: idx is 1.11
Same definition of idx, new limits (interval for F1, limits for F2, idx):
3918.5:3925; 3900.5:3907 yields 0.98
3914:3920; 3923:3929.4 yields 0.88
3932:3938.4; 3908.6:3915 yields 2.19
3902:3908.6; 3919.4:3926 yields 1.00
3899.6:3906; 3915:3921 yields 1.03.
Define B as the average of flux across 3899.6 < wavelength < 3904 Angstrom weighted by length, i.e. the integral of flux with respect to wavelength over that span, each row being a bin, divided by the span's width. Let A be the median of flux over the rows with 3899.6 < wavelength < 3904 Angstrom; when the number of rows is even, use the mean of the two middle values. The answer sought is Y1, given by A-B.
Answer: -0.01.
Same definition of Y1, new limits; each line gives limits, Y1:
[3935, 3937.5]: -0.21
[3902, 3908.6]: -0.20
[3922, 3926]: 0.09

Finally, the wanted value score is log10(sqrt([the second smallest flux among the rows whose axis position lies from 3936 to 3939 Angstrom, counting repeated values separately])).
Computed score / 0.469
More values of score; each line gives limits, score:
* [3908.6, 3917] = 0.579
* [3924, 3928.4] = 0.554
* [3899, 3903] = 0.572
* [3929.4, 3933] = 0.421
